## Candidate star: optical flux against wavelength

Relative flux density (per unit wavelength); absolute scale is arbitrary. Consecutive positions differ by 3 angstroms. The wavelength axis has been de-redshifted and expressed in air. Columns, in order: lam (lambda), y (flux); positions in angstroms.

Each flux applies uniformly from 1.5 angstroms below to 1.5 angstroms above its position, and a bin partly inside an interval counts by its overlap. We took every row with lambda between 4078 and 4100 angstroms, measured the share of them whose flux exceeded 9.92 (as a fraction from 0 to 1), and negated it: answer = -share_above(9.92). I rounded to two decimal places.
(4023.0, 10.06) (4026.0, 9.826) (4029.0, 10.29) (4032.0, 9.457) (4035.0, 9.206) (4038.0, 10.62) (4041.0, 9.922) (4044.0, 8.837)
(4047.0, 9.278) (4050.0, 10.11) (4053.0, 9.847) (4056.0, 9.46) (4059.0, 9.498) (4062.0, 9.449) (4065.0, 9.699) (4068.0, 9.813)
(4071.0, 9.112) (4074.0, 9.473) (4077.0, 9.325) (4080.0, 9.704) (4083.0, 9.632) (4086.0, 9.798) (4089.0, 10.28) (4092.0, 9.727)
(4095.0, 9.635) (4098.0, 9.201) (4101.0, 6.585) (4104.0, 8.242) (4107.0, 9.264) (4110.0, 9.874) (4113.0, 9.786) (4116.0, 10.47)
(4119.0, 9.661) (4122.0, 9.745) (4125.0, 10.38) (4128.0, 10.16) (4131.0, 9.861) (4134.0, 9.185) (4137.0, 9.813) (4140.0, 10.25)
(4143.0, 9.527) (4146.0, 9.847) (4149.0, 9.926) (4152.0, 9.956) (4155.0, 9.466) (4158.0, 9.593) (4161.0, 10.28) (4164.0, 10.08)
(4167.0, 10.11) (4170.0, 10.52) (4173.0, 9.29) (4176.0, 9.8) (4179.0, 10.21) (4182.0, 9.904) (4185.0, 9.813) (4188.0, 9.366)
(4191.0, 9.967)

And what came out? -0.14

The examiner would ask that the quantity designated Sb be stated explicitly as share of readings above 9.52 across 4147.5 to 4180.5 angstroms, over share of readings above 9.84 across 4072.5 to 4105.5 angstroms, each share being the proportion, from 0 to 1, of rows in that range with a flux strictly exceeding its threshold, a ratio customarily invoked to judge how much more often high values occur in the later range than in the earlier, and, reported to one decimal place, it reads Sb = 9.0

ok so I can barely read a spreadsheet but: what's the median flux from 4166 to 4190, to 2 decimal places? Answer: 9.86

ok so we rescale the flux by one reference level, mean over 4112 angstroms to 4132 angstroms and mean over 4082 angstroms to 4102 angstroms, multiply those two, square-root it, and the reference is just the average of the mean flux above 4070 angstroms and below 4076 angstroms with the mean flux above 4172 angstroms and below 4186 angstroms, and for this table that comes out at 1.01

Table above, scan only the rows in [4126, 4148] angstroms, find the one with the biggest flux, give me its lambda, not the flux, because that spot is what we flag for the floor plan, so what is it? 4140.0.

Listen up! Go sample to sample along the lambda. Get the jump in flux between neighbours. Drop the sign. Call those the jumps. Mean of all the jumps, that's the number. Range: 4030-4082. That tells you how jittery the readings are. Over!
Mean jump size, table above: 0.46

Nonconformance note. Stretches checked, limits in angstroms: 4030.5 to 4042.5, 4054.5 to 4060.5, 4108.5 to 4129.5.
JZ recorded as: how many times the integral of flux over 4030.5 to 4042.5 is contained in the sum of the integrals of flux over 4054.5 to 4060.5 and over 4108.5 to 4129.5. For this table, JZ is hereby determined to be 2.3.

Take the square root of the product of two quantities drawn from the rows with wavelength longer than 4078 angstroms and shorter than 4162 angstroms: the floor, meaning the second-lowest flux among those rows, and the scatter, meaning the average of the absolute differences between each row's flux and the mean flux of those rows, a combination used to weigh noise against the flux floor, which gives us 1.9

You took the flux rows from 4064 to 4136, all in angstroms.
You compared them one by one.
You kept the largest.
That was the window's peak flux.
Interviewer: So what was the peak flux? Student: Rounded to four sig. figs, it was 10.47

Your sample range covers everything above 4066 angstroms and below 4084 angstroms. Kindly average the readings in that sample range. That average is 9.51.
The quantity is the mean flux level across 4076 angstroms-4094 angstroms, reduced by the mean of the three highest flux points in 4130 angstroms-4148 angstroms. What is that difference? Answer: -0.2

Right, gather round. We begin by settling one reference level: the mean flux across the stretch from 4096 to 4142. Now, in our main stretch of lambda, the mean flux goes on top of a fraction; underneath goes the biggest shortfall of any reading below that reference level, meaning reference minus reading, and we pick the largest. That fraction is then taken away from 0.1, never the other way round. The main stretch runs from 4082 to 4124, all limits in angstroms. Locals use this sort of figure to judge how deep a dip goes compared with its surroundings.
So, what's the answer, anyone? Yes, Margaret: -3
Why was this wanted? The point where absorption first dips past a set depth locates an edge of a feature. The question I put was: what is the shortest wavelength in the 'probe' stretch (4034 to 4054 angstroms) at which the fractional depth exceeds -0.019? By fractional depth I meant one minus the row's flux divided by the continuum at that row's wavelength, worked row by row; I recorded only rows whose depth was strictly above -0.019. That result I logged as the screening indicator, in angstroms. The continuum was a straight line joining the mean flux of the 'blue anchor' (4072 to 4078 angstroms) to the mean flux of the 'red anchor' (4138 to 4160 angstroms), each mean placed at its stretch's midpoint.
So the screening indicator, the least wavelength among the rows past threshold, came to 4035.0 angstroms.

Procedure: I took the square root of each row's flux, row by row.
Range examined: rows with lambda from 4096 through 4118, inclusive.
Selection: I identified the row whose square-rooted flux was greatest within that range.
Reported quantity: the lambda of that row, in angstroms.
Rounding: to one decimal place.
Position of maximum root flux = 4116.0 angstroms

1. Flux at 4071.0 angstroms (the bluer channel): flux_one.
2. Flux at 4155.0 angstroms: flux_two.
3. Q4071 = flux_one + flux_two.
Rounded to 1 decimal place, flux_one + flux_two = 18.6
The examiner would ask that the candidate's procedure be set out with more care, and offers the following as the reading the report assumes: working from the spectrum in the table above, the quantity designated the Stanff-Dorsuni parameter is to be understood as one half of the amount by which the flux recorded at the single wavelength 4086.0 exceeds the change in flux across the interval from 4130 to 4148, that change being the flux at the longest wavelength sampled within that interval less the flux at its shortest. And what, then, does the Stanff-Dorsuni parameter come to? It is 4.91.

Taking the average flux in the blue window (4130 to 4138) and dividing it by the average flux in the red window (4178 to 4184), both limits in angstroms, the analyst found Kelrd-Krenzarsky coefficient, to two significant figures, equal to 0.96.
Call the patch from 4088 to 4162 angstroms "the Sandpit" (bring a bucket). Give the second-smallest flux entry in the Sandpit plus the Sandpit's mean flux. 17.9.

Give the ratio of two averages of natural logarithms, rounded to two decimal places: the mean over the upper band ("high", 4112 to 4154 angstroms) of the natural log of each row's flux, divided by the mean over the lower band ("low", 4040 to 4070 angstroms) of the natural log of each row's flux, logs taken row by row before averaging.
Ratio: 1.01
